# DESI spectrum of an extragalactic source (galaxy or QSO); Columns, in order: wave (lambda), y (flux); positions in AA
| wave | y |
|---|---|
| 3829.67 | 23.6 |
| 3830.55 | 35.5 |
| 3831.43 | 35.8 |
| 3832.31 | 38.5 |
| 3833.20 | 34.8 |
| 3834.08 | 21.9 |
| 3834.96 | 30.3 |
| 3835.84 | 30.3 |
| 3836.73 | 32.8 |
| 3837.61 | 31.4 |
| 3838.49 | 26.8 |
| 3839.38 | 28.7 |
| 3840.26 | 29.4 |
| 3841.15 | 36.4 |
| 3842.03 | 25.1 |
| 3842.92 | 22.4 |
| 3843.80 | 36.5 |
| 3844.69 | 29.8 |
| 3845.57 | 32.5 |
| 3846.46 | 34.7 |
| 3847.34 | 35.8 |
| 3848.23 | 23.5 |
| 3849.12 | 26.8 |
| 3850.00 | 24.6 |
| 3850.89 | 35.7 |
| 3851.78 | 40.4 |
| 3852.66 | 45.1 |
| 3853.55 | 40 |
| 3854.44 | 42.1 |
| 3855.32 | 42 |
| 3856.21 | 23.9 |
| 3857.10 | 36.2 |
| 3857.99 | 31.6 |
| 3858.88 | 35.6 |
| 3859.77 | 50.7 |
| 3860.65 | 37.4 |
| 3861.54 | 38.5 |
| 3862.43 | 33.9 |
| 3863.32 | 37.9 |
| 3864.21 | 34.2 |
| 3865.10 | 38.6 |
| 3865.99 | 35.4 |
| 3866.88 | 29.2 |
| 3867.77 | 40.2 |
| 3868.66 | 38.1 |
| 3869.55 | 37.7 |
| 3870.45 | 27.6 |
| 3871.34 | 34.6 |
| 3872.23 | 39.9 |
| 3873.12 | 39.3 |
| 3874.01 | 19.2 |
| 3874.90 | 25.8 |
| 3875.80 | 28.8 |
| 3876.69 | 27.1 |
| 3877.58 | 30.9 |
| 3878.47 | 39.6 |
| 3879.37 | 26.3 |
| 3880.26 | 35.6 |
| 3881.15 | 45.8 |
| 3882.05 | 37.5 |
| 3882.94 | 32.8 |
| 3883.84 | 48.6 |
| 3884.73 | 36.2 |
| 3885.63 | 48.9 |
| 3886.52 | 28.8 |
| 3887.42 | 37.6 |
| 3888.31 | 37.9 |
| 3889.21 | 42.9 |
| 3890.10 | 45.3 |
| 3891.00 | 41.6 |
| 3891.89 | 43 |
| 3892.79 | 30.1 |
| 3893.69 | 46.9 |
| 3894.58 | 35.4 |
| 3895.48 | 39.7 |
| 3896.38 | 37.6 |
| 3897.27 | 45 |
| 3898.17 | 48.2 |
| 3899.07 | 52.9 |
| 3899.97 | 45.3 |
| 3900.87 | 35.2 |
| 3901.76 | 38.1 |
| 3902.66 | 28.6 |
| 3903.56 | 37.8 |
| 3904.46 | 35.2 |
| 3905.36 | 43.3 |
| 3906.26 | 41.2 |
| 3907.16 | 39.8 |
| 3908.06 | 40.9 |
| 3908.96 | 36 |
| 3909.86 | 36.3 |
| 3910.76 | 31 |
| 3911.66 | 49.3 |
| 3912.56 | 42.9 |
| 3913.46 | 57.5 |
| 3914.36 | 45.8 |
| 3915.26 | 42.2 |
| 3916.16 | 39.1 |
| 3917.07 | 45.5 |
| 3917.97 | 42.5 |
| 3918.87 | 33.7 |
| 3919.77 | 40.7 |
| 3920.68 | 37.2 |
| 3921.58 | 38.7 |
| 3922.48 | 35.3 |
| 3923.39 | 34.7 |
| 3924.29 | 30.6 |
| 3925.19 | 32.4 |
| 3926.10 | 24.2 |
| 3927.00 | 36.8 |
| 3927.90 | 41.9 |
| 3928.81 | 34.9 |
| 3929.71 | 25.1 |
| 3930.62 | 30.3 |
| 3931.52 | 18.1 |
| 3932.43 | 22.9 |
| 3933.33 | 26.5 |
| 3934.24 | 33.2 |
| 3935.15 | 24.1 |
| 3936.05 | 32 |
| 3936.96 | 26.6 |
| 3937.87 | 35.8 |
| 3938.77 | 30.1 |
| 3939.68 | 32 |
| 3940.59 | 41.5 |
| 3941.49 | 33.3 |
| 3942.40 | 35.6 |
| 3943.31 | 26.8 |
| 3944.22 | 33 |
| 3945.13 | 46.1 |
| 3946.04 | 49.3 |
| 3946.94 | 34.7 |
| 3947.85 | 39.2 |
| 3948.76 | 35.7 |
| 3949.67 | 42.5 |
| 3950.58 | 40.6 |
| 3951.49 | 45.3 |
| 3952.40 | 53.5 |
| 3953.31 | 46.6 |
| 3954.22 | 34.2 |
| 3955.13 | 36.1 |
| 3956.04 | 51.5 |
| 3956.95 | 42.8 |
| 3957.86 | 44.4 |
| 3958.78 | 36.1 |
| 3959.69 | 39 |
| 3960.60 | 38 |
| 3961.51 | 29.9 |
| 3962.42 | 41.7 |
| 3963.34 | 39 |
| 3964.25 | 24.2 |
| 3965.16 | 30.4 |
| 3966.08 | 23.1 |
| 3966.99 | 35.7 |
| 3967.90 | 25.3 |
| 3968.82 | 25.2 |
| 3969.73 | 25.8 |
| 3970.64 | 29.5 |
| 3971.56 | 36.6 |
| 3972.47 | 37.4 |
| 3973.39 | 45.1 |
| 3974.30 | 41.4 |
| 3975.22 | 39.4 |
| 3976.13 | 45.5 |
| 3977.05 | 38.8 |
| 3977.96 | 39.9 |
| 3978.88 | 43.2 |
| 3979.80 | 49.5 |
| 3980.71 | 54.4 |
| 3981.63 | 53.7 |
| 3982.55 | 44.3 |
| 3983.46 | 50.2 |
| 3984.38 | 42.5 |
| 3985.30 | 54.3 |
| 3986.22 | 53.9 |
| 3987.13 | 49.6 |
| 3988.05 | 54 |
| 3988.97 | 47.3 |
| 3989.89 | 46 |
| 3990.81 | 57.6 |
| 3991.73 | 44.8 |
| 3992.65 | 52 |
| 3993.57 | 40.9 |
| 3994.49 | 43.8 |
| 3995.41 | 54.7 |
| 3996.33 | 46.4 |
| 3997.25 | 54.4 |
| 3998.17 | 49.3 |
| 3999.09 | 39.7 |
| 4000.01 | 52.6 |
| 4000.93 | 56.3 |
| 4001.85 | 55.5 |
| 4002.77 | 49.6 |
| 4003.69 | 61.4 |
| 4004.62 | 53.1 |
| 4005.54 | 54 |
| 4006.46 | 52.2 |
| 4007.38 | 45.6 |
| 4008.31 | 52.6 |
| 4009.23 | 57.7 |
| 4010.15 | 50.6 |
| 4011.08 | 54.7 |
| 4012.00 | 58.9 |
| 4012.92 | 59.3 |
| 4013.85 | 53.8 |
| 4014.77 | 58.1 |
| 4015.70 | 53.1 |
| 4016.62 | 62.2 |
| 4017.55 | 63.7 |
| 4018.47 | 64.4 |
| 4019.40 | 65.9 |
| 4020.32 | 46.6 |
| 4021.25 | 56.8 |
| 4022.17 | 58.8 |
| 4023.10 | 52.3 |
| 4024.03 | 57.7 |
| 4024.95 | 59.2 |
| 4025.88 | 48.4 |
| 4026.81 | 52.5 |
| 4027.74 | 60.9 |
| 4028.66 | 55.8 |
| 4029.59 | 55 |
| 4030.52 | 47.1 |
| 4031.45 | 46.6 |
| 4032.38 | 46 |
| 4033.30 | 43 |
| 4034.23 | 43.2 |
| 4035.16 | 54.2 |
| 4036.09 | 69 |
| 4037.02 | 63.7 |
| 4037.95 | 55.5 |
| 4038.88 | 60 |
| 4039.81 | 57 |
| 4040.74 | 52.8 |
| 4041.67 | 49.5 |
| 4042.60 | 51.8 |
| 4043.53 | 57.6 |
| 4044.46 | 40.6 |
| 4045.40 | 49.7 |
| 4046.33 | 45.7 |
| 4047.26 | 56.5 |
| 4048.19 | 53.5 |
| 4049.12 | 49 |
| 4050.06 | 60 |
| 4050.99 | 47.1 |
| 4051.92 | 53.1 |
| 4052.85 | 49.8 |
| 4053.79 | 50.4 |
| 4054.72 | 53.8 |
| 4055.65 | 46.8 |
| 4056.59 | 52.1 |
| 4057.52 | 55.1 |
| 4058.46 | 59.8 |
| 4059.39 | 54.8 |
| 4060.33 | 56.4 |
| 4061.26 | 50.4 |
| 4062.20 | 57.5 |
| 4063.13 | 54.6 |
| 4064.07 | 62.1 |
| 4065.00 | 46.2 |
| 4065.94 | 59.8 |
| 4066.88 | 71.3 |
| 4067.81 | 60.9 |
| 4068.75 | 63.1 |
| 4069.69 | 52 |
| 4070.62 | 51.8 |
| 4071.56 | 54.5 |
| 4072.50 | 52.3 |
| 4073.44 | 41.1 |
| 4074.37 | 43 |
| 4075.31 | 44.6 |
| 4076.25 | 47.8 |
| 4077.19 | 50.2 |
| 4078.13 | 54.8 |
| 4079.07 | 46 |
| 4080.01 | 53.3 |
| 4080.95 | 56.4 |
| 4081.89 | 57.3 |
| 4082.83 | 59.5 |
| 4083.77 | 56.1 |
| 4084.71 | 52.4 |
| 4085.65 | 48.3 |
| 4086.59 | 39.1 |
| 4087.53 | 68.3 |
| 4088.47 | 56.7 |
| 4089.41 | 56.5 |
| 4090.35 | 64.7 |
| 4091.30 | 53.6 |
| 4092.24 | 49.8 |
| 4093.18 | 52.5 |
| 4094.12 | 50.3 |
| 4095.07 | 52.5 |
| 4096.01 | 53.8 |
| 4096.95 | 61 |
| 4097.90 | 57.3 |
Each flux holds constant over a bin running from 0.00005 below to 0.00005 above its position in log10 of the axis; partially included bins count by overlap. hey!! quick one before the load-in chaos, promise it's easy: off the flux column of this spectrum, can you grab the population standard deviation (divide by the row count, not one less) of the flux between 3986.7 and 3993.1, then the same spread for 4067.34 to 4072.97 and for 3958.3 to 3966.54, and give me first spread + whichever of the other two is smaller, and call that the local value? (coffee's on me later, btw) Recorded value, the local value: 8.8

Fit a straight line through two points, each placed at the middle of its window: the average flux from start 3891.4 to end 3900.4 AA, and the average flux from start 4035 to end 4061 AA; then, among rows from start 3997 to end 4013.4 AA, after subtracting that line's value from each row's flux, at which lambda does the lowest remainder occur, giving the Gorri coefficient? 3999.09 AA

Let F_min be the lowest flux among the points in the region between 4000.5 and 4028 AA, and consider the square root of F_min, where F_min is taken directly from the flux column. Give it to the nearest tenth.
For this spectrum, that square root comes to 6.8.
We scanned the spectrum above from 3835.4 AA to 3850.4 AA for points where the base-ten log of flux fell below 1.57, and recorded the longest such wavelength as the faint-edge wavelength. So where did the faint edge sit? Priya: 3850.00 AA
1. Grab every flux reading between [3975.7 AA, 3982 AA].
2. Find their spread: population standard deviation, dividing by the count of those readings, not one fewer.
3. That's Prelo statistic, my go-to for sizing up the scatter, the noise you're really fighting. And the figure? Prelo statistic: 5.8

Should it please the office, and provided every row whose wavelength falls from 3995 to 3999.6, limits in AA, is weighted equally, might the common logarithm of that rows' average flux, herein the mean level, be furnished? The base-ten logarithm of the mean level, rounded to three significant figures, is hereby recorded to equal 1.69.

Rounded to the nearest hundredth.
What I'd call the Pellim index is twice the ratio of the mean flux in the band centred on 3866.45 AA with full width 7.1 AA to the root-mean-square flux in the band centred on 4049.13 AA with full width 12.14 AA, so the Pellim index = 1.41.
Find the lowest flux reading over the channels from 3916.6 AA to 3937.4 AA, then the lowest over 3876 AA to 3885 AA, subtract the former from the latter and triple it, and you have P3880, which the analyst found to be 25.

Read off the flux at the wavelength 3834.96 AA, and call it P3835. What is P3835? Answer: 30.3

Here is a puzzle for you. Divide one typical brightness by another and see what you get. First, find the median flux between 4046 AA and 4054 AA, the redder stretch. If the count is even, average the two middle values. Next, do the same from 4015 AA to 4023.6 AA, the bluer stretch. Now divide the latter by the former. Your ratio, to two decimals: 1.17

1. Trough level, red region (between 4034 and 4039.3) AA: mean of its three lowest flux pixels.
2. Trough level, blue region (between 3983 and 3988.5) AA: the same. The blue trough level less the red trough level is -4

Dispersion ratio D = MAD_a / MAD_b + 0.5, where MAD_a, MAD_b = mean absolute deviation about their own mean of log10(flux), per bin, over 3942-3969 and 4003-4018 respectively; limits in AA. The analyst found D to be 3.0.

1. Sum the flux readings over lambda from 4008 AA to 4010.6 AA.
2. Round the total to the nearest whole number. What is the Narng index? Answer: 161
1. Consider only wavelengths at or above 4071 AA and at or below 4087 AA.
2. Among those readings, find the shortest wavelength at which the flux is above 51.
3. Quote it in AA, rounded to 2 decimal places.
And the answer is 4071.56 AA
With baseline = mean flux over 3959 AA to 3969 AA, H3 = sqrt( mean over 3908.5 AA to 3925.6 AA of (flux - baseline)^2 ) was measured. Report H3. 10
